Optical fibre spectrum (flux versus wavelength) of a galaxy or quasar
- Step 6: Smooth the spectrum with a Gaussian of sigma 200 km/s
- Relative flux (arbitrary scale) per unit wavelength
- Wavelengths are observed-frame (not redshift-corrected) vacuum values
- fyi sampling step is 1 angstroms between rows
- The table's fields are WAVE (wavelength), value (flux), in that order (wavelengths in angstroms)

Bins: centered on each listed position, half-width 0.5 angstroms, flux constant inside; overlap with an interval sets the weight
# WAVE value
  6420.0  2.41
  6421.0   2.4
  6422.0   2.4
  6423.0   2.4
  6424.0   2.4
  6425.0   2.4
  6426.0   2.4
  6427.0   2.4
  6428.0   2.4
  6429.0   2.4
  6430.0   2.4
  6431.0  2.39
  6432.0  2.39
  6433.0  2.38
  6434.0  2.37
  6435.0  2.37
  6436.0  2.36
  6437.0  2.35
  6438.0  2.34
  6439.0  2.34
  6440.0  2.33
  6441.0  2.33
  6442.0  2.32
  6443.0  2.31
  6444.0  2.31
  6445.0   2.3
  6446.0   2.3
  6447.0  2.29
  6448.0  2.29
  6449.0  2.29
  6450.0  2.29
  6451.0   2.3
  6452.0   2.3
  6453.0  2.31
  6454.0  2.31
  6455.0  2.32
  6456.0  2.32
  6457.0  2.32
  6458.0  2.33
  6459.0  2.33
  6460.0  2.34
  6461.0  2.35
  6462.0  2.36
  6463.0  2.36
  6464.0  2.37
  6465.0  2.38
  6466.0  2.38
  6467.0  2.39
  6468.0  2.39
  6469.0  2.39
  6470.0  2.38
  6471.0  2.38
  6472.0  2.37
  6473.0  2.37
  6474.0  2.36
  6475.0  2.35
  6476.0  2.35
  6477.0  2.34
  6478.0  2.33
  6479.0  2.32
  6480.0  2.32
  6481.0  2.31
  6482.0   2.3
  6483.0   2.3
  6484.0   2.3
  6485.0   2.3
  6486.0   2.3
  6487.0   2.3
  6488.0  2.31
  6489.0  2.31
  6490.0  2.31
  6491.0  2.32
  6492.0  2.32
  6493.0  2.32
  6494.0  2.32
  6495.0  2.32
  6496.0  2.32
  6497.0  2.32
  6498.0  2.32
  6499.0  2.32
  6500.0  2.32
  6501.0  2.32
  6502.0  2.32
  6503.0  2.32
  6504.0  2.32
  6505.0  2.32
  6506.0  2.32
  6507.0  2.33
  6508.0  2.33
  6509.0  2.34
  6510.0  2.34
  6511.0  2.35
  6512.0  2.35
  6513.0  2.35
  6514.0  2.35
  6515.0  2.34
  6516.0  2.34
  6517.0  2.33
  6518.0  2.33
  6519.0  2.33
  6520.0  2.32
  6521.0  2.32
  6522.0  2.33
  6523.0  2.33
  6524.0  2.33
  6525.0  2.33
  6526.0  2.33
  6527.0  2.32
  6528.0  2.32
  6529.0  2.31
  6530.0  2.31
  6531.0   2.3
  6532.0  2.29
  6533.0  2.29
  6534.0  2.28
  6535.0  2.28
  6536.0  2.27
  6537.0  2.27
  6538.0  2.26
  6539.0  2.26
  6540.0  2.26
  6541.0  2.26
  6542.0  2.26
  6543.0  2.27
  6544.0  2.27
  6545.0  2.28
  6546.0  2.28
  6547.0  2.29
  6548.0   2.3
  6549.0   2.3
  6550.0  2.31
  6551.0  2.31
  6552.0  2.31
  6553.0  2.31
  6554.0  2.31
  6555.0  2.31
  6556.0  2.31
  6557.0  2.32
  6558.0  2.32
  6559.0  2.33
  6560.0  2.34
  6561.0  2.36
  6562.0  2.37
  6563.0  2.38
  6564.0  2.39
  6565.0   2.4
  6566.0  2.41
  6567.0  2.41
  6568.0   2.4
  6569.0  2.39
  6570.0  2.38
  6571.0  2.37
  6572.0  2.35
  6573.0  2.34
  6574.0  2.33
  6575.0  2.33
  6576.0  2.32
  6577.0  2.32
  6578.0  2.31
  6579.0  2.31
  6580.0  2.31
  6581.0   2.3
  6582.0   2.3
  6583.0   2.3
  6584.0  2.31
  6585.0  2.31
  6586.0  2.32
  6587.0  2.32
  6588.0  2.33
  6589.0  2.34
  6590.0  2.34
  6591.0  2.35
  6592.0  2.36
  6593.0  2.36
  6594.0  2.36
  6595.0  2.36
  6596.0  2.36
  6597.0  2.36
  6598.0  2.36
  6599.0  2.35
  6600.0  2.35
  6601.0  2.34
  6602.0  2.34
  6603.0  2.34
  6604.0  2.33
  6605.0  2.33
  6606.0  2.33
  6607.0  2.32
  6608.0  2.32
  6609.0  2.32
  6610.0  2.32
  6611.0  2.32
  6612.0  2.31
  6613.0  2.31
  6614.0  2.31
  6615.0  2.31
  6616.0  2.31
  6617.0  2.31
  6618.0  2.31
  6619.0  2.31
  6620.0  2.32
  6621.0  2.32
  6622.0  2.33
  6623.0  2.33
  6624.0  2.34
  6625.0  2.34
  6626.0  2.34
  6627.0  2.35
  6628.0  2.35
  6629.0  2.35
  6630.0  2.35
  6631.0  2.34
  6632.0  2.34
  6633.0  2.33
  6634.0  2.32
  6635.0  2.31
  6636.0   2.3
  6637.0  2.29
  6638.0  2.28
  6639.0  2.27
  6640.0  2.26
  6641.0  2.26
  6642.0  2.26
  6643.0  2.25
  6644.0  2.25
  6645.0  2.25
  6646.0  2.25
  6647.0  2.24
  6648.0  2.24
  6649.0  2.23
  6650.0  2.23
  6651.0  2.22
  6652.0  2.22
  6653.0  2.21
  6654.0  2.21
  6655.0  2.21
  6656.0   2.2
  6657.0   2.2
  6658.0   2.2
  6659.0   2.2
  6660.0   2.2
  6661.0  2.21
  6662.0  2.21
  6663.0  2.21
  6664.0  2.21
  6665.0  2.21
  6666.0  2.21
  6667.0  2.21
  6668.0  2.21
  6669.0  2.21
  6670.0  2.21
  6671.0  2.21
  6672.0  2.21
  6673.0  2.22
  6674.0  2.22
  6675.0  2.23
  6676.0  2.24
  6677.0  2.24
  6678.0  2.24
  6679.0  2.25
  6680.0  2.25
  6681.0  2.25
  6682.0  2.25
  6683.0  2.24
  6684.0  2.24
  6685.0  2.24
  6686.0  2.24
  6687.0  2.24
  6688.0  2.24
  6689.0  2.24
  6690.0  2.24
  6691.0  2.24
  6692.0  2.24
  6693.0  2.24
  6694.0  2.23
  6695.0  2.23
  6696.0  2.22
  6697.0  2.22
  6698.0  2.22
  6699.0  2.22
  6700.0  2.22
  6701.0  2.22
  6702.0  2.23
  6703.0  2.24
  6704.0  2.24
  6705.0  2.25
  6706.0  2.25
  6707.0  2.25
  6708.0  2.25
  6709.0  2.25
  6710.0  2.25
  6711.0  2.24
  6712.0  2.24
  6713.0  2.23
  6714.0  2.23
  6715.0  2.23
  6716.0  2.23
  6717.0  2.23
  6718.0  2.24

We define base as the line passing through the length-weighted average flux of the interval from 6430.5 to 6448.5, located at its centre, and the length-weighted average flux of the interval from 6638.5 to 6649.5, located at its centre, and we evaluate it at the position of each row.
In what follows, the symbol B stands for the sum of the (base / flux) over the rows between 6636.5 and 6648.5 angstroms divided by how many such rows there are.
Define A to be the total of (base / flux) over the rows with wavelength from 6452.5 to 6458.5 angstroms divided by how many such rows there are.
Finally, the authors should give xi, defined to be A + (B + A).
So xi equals 3.01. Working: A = 1.005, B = 0.997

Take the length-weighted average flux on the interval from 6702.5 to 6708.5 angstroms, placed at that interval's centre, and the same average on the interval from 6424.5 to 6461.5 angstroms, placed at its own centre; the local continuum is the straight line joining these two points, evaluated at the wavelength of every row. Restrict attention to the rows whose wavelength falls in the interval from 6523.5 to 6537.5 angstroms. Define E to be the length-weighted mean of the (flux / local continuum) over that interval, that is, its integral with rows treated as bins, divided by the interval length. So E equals 1.00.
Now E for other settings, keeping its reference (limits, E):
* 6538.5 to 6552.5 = 0.99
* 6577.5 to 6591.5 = 1.01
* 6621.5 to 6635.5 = 1.03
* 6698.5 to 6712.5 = 1.00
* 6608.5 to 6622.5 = 1.02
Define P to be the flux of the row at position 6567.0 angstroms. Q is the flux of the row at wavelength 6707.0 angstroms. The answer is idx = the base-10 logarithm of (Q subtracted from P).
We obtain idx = -0.8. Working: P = 2.41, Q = 2.25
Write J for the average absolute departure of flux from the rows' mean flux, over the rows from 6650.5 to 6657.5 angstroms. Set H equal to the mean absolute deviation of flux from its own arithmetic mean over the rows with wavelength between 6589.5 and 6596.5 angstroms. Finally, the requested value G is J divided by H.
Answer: 0.9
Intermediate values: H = 0.0061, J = 0.006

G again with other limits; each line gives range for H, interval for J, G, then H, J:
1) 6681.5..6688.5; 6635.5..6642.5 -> 5.5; 0.0024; 0.013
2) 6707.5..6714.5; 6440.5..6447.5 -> 1.4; 0.0073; 0.010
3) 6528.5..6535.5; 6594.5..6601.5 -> 0.6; 0.0106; 0.007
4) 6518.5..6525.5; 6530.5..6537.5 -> 2.2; 0.0041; 0.009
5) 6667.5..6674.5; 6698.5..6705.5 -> 2.5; 0.0041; 0.010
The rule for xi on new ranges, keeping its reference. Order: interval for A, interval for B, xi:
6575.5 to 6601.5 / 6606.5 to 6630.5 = 2.92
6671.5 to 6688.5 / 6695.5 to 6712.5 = 2.99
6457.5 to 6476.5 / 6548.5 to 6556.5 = 2.96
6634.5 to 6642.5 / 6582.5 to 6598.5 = 2.95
